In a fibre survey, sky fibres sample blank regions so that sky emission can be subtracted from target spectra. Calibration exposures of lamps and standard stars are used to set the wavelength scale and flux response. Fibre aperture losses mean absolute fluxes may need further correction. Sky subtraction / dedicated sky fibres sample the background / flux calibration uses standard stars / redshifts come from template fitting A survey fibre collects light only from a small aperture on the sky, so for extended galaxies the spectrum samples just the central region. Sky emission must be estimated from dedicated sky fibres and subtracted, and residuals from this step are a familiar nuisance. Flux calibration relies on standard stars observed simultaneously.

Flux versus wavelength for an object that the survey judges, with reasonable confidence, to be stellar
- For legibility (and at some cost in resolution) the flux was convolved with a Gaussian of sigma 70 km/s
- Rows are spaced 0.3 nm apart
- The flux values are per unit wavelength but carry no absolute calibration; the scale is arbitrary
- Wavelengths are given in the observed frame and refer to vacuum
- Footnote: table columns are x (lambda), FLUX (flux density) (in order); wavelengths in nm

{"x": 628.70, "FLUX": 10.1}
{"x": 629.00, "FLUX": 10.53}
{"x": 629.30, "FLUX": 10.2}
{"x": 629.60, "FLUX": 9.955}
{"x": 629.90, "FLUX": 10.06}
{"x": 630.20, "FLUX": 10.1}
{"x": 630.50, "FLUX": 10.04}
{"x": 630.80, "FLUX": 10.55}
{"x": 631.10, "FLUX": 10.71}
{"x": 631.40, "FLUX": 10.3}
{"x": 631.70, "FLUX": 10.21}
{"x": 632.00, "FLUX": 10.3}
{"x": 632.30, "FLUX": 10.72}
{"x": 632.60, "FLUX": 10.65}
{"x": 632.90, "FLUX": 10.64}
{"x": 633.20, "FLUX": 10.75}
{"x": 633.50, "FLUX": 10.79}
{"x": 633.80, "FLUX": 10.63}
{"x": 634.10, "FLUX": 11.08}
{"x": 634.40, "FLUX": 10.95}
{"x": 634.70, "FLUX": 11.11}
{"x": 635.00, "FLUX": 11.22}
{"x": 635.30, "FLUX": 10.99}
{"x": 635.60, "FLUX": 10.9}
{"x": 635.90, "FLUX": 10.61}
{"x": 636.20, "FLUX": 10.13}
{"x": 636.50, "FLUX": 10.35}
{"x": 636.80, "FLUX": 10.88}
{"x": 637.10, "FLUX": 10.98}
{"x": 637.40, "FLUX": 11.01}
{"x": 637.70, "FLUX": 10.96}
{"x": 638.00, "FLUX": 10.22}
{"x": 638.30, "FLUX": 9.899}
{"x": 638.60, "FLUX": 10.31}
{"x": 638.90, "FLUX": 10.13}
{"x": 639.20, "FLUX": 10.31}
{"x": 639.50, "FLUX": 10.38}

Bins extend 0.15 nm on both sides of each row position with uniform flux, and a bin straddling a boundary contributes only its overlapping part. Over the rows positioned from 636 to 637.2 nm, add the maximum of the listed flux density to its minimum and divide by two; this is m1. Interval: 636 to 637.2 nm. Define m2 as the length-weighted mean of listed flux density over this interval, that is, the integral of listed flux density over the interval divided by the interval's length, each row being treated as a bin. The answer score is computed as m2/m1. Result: 1.00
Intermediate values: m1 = 10.6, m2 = 10.6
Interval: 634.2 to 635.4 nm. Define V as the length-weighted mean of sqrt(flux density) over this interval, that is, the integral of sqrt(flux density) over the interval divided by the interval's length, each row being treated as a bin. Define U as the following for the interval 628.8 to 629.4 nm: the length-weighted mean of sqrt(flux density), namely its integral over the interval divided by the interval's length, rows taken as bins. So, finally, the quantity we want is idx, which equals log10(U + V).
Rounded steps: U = 3.22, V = 3.327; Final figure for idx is 0.816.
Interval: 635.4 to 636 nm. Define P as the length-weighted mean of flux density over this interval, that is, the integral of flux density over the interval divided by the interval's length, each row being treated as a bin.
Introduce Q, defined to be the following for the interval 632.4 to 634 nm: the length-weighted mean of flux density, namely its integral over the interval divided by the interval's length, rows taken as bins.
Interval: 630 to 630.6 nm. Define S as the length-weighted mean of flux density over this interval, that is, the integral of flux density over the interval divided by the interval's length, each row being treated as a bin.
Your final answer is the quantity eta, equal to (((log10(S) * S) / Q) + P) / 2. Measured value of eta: 5.87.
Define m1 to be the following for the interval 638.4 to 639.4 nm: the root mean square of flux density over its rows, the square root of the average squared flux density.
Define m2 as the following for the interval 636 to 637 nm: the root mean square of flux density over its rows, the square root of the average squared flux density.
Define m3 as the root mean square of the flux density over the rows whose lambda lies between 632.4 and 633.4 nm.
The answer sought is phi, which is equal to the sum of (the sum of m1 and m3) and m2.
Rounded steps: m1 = 10.25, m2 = 10.5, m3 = 10.7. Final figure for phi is 31.4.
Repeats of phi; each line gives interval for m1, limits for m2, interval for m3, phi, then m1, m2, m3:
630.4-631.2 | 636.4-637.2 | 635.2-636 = 32.0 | 10.44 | 10.7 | 10.8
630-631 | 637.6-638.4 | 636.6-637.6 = 31.6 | 10.23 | 10.4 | 11.0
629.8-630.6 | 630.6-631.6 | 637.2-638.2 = 31.3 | 10.07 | 10.5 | 10.7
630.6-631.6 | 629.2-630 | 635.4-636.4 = 31.1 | 10.52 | 10.1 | 10.6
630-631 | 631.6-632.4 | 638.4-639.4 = 30.9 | 10.23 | 10.4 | 10.3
